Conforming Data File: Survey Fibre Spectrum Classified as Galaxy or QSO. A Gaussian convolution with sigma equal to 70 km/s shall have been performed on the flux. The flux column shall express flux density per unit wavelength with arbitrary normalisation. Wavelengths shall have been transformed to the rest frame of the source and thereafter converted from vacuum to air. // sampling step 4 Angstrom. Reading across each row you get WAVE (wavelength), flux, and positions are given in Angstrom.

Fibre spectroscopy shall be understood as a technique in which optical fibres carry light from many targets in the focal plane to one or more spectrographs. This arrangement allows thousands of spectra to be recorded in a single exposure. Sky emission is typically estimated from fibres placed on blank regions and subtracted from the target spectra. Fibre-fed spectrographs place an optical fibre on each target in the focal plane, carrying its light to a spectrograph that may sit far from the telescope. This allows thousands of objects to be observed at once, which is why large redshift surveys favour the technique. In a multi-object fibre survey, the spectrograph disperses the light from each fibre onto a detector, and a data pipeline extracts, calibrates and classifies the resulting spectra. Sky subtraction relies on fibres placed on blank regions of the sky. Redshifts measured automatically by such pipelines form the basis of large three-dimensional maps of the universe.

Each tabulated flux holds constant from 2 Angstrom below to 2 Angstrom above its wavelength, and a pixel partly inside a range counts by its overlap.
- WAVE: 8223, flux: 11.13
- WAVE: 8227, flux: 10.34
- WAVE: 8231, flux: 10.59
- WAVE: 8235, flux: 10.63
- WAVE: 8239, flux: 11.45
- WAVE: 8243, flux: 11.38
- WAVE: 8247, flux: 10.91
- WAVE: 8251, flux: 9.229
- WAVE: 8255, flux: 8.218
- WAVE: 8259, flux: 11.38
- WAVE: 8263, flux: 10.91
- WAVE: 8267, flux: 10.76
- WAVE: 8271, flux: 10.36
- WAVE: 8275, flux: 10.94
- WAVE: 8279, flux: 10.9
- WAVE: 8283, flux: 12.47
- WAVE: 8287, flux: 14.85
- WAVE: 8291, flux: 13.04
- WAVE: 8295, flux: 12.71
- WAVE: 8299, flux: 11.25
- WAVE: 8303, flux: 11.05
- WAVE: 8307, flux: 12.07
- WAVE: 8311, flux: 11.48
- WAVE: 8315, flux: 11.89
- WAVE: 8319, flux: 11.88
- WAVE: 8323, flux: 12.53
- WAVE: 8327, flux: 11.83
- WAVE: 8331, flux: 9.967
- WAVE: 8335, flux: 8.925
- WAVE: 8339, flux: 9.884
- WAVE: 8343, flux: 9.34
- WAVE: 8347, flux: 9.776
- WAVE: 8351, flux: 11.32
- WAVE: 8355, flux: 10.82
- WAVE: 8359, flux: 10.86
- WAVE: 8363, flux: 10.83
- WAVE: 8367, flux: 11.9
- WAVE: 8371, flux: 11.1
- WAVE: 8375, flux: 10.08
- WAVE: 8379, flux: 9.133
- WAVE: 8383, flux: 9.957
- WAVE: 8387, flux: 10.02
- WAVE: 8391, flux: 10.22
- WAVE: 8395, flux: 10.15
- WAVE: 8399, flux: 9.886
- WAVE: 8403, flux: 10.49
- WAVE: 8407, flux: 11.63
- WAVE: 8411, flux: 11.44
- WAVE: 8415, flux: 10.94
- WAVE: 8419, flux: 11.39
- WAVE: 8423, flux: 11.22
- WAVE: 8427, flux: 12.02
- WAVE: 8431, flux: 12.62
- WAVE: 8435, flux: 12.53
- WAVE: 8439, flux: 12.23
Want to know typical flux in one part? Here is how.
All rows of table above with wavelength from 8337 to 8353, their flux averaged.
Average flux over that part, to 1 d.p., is 10.1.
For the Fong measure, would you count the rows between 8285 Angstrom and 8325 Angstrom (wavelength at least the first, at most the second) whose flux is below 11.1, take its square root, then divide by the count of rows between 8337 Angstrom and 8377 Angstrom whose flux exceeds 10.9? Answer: 0.33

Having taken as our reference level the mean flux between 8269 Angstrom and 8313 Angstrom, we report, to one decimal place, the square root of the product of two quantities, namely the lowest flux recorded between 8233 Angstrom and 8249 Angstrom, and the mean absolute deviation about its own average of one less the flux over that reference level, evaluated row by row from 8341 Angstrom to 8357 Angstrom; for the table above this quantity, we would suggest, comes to 0.8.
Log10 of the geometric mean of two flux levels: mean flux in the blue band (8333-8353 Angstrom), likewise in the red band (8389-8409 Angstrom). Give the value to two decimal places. 1.01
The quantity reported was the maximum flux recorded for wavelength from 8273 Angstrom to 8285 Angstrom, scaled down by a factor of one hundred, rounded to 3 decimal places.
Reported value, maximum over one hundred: 0.125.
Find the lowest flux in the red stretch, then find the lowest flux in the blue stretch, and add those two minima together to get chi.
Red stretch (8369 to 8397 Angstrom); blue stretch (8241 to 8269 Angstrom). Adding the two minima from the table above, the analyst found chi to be 17.4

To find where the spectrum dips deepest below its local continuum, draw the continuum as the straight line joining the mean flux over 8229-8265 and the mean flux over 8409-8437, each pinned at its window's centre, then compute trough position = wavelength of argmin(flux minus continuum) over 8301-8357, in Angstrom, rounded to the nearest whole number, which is 8335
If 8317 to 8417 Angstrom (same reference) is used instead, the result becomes 8379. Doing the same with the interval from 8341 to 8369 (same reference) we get 8343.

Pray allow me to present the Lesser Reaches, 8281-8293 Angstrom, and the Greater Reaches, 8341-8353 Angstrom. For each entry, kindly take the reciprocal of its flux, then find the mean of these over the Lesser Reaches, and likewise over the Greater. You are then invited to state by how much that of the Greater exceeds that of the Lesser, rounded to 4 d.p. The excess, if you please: 0.0245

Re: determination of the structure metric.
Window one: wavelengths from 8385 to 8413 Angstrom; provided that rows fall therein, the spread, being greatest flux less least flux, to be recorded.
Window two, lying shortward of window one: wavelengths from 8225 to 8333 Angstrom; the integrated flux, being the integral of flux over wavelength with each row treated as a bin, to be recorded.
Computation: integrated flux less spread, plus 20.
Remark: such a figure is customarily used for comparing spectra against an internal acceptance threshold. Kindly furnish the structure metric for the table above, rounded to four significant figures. 1238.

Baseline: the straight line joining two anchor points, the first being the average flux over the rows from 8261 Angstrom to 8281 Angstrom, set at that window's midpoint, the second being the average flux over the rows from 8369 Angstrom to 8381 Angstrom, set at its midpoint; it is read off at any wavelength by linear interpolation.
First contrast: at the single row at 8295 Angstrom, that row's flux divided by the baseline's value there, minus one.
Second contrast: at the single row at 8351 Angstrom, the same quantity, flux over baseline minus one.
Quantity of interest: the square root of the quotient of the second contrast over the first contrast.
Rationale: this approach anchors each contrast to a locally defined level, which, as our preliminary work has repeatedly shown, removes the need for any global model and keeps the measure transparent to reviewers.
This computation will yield 0.7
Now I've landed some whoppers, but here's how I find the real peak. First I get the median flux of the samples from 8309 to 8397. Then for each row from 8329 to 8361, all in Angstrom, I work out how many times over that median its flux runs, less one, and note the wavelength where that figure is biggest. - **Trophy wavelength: 8351 Angstrom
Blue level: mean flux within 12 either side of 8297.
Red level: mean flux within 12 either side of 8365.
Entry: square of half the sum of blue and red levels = 137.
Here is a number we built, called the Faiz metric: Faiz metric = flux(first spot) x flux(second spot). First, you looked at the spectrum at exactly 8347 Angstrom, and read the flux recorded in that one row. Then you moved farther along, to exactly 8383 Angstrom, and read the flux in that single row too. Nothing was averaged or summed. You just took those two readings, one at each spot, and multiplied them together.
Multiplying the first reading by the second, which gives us 97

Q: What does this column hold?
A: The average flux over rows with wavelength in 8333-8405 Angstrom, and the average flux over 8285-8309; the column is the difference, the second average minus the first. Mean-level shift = 2.23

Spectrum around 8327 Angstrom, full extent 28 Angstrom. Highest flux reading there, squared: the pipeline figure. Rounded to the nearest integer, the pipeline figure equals 157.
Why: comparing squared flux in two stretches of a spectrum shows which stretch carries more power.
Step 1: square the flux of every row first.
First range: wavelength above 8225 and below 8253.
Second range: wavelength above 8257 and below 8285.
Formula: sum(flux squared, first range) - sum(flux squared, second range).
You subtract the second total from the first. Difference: -69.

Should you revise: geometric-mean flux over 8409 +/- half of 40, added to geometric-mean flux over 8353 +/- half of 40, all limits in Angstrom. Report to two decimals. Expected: 21.35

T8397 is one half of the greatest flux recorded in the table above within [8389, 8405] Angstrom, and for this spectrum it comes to 5.2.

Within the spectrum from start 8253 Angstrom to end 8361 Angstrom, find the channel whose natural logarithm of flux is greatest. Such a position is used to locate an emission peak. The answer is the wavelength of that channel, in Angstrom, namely 8287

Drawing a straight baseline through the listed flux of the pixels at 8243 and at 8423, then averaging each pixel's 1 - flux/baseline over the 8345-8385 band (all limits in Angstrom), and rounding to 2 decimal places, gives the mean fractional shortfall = 0.06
